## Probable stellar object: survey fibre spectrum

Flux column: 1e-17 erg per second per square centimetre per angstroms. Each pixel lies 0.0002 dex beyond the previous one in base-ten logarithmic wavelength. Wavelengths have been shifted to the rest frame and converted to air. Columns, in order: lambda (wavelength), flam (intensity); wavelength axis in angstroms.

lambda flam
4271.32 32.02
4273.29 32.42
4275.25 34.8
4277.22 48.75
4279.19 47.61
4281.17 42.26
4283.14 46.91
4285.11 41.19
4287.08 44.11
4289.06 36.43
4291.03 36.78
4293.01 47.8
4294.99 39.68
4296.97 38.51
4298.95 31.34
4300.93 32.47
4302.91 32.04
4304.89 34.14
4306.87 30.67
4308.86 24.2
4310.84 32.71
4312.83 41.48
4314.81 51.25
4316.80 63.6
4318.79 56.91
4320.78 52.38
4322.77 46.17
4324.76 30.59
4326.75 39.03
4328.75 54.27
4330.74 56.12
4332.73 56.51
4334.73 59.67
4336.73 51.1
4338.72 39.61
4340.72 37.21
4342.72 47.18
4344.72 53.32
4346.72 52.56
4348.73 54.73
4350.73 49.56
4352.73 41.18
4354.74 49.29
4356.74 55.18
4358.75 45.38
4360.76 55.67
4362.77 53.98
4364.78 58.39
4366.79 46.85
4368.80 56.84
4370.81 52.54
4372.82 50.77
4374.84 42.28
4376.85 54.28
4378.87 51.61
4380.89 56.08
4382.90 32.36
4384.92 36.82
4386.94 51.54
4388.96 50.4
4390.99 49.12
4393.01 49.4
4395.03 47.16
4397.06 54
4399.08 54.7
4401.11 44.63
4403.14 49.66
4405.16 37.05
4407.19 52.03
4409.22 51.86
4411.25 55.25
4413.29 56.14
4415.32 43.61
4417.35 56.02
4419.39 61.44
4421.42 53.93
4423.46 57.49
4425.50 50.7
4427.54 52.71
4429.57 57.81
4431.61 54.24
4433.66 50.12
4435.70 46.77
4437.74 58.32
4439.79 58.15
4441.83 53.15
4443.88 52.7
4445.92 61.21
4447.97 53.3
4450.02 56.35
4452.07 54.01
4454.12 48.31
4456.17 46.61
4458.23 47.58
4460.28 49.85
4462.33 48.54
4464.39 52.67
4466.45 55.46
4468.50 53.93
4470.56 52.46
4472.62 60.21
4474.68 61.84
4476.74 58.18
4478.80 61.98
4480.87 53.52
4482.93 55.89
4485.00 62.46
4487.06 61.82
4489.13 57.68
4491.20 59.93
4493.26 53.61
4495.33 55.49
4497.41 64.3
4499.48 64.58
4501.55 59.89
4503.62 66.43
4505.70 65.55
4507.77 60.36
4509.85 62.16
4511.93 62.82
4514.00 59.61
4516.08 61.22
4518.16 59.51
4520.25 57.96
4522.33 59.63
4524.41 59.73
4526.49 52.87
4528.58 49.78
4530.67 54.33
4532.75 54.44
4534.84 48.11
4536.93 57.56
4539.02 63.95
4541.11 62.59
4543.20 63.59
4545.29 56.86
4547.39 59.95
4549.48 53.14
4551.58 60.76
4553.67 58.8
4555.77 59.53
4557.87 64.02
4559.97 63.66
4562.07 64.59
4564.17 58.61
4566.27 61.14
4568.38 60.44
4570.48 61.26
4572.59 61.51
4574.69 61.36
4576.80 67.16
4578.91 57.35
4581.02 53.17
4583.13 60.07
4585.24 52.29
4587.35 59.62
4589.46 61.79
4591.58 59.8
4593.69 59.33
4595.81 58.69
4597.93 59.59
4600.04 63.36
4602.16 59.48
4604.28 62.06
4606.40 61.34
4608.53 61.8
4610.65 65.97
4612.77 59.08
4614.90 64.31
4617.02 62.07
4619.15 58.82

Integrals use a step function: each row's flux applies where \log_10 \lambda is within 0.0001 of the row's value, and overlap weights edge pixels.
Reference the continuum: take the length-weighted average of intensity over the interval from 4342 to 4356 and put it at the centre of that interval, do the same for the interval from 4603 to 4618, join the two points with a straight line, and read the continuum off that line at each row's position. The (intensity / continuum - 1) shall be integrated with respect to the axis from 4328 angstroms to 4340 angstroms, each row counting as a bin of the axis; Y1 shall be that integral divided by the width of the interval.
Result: 0.07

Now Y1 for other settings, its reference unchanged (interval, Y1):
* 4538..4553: 0.01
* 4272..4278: -0.18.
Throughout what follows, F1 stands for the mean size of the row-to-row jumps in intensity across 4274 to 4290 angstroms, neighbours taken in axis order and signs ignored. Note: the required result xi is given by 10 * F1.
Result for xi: 59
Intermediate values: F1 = 5.9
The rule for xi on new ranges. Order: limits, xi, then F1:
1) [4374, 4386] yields 95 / 9.5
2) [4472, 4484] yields 40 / 4.0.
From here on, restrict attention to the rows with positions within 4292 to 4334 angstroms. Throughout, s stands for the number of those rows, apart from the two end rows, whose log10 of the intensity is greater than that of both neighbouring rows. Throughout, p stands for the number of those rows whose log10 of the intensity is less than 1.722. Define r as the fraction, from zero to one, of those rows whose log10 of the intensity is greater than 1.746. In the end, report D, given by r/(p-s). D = 0.015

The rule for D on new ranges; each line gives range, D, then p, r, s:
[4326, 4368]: 0.038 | 11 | 0.19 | 6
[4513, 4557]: -0.143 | 2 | 0.71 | 7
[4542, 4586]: -0.122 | 1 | 0.86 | 8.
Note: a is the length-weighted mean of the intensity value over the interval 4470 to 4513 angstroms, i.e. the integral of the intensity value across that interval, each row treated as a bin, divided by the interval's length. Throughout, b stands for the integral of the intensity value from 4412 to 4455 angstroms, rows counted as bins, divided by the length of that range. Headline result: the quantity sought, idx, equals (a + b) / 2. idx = 57.1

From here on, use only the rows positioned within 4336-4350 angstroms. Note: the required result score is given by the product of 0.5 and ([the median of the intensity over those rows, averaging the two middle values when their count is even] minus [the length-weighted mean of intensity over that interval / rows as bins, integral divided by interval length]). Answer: 1.58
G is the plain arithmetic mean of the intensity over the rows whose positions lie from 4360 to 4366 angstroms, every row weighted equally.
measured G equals 56.0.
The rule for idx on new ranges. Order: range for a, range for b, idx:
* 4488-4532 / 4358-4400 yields 54.7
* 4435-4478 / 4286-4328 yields 47.0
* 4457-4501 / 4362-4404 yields 53.2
